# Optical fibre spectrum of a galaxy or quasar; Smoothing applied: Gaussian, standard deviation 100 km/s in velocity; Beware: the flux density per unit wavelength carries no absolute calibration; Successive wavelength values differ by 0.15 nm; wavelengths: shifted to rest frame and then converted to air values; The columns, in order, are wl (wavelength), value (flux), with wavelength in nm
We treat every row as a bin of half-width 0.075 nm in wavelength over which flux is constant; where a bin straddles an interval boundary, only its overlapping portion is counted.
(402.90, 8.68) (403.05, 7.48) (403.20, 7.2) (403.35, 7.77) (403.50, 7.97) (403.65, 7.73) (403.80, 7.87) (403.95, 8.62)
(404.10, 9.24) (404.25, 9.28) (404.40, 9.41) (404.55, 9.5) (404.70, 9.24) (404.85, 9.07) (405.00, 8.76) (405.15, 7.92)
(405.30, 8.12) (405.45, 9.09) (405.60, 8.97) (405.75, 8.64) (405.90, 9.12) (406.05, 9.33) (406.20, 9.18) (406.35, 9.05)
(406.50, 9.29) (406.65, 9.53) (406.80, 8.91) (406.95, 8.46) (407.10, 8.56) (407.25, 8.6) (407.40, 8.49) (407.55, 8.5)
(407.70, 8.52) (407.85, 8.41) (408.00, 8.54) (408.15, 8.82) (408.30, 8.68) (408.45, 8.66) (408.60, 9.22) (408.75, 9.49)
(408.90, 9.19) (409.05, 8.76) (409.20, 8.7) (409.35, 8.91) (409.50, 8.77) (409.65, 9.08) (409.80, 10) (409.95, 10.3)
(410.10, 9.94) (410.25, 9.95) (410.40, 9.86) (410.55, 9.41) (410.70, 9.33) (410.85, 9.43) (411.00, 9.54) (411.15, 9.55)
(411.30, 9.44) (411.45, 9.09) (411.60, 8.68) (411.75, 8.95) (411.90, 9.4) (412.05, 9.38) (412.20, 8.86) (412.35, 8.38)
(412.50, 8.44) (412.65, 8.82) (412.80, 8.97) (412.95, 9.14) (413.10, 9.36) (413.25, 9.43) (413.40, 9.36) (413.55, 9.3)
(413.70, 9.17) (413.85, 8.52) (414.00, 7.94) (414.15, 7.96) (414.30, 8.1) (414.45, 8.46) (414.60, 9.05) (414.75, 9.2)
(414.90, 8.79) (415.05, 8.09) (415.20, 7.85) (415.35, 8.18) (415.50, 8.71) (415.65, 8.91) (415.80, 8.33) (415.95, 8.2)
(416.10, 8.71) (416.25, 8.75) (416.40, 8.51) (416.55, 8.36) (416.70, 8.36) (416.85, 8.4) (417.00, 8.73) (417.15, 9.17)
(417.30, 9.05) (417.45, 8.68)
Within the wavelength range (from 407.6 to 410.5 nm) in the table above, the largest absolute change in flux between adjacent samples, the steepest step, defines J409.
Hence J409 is 0.92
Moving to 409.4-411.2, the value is 0.92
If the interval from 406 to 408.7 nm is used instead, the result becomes 0.62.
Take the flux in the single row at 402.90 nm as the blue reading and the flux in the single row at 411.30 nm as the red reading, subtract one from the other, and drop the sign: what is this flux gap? 0.8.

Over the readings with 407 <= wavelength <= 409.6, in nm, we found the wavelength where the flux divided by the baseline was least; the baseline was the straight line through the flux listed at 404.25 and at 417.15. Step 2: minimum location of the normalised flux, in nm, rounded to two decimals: 407.85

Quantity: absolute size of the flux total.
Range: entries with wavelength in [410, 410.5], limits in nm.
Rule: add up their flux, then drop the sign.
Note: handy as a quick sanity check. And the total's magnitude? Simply 30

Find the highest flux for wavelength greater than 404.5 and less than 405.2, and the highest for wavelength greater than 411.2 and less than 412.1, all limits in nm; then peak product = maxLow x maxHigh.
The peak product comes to 89.7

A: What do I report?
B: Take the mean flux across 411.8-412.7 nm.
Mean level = 8.9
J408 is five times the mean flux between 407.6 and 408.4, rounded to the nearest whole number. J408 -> 43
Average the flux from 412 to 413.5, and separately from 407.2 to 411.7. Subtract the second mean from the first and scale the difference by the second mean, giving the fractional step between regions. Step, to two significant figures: -0.013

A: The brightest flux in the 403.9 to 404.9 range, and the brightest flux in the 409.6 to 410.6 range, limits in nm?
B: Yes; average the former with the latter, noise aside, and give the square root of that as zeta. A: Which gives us 3.15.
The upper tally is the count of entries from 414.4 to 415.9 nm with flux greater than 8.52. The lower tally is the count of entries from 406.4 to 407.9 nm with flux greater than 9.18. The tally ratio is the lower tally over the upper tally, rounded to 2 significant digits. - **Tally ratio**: 0.40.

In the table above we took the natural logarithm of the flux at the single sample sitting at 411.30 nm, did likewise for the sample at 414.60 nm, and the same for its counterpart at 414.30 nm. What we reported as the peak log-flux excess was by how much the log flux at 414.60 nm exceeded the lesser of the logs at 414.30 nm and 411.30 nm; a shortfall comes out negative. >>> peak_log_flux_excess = 0.11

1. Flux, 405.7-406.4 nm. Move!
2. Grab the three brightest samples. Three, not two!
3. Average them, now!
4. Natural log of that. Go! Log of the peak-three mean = 2.22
